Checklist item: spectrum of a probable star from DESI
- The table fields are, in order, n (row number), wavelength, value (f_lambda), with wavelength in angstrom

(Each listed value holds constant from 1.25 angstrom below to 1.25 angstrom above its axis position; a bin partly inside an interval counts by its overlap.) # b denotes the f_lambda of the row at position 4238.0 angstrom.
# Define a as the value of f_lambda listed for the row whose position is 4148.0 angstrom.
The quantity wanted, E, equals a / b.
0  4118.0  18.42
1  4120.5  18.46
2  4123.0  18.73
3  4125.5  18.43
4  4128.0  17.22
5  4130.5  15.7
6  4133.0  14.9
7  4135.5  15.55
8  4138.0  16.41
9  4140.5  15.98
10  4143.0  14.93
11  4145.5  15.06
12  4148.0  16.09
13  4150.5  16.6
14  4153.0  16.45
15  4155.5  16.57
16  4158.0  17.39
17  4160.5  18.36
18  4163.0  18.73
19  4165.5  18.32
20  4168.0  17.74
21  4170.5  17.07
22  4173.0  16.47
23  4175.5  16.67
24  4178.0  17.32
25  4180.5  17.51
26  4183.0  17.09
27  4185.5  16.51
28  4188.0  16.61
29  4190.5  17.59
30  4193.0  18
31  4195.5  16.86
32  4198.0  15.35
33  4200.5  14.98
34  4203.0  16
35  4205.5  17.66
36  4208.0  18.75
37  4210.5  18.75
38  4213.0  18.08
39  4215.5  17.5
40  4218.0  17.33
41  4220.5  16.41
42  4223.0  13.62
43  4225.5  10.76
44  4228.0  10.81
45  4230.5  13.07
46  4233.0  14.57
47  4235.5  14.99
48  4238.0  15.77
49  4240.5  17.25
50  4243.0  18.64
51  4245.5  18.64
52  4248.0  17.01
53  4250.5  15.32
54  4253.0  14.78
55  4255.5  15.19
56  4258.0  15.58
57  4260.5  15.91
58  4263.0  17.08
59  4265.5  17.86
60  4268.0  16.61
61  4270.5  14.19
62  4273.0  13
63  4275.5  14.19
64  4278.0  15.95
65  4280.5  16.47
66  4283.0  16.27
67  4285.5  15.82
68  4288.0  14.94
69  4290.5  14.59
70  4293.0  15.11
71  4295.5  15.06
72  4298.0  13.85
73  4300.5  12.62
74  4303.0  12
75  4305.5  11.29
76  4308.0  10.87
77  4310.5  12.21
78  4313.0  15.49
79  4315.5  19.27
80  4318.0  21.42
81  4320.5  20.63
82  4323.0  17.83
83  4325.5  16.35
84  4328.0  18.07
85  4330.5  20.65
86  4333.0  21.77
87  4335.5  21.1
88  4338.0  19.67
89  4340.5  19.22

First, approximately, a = 16.09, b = 15.77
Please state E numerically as 1.02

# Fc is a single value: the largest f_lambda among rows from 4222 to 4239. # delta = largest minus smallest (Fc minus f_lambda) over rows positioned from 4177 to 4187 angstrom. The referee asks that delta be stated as 1.0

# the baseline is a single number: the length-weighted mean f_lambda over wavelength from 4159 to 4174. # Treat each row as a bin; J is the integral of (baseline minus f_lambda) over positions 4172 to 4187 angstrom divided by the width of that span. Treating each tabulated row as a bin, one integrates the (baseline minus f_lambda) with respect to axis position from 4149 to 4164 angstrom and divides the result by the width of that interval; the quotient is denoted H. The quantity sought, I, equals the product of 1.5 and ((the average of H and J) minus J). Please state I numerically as -0.3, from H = 0.5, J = 0.87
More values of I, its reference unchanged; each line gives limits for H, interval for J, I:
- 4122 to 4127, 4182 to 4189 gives -1.3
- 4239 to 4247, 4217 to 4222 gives -1.0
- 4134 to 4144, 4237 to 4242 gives 0.7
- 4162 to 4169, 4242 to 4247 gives 0.2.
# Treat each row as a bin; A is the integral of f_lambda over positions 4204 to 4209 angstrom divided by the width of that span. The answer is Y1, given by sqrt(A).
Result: 4.25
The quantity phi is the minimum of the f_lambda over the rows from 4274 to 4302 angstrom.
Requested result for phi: 12.62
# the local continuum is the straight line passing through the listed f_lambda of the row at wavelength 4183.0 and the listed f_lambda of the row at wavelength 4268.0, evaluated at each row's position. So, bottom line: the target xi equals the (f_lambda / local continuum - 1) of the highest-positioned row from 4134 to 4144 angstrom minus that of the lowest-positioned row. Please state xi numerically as -0.03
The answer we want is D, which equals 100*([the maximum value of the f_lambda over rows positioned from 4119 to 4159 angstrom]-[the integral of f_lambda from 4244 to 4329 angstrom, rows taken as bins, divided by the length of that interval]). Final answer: 310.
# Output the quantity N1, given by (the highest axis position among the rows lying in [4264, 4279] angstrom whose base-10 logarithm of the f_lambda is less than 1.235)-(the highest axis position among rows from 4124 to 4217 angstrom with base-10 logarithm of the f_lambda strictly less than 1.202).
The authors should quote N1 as 77.5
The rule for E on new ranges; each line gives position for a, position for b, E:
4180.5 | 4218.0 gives 1.01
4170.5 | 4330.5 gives 0.83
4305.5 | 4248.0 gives 0.66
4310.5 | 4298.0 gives 0.88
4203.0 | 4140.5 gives 1.00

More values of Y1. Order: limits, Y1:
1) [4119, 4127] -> 4.30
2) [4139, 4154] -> 3.98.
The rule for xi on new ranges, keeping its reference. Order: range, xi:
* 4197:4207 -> 0.14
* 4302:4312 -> 0.01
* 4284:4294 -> -0.04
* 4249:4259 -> 0.02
